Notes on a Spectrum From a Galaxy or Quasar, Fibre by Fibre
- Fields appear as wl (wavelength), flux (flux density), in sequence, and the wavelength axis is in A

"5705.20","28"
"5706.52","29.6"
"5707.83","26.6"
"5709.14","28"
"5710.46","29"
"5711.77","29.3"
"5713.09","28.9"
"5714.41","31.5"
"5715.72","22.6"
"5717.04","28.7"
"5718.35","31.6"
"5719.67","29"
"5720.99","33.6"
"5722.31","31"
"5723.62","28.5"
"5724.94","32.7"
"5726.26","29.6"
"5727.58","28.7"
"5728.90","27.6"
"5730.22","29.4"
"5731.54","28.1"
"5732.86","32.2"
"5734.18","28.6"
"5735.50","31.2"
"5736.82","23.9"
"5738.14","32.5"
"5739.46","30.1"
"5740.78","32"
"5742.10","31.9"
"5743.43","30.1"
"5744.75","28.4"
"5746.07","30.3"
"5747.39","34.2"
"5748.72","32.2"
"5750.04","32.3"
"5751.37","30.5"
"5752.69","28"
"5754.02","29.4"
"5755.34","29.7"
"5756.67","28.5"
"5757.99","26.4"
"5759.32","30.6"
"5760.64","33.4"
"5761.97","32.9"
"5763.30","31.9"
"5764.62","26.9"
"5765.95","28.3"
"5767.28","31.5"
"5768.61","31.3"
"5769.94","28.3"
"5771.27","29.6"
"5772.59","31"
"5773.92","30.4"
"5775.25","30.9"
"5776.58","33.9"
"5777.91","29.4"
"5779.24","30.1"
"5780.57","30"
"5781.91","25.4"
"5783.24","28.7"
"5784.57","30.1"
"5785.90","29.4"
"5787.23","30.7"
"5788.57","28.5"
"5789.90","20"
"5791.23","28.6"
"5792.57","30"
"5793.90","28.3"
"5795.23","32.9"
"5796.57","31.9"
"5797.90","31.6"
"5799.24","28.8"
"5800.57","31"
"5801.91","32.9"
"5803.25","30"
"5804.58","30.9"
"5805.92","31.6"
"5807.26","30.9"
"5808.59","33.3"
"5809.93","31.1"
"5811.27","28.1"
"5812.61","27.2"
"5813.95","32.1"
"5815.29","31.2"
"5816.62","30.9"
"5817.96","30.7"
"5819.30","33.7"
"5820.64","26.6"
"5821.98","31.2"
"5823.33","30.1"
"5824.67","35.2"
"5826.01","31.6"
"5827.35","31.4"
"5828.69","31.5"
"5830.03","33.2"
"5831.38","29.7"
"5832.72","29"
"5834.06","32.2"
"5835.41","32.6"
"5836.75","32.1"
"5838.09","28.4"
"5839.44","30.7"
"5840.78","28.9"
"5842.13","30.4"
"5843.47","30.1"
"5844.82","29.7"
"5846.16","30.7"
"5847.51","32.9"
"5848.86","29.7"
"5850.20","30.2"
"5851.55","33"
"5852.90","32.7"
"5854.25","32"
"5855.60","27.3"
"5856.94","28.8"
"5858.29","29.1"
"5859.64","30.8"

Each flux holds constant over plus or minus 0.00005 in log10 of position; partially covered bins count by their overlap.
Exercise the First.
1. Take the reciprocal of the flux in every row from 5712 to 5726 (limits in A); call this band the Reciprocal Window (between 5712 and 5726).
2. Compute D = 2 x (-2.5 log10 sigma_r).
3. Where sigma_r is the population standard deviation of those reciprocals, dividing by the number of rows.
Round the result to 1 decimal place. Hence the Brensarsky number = 12.1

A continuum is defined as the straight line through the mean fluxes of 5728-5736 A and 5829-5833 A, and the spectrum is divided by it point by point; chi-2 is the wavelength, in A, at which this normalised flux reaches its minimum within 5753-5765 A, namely 5757.99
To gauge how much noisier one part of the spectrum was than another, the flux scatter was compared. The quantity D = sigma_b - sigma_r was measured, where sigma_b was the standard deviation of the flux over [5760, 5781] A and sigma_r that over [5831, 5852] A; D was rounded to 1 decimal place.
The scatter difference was 0.4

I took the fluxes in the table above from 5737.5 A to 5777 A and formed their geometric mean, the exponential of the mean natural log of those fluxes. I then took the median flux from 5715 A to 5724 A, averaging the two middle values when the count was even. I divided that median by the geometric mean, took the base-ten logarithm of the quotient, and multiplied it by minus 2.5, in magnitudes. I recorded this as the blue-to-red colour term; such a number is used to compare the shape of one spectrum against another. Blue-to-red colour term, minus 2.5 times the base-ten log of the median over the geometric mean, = 0.055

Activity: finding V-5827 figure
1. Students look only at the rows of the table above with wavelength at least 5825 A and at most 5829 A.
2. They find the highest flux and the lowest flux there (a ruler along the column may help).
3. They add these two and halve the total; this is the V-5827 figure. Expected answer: 31.5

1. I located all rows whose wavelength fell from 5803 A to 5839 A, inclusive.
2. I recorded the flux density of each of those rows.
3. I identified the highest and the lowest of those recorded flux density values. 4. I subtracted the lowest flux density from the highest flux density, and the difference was 8.6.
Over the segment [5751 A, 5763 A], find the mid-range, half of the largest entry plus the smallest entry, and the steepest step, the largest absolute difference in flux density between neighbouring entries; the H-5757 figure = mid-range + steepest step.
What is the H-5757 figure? 34.1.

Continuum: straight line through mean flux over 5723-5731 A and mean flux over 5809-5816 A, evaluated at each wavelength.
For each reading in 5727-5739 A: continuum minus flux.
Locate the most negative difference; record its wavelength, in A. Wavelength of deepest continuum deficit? 5738.14 A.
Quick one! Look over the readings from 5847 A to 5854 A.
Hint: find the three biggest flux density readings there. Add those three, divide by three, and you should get 32.9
